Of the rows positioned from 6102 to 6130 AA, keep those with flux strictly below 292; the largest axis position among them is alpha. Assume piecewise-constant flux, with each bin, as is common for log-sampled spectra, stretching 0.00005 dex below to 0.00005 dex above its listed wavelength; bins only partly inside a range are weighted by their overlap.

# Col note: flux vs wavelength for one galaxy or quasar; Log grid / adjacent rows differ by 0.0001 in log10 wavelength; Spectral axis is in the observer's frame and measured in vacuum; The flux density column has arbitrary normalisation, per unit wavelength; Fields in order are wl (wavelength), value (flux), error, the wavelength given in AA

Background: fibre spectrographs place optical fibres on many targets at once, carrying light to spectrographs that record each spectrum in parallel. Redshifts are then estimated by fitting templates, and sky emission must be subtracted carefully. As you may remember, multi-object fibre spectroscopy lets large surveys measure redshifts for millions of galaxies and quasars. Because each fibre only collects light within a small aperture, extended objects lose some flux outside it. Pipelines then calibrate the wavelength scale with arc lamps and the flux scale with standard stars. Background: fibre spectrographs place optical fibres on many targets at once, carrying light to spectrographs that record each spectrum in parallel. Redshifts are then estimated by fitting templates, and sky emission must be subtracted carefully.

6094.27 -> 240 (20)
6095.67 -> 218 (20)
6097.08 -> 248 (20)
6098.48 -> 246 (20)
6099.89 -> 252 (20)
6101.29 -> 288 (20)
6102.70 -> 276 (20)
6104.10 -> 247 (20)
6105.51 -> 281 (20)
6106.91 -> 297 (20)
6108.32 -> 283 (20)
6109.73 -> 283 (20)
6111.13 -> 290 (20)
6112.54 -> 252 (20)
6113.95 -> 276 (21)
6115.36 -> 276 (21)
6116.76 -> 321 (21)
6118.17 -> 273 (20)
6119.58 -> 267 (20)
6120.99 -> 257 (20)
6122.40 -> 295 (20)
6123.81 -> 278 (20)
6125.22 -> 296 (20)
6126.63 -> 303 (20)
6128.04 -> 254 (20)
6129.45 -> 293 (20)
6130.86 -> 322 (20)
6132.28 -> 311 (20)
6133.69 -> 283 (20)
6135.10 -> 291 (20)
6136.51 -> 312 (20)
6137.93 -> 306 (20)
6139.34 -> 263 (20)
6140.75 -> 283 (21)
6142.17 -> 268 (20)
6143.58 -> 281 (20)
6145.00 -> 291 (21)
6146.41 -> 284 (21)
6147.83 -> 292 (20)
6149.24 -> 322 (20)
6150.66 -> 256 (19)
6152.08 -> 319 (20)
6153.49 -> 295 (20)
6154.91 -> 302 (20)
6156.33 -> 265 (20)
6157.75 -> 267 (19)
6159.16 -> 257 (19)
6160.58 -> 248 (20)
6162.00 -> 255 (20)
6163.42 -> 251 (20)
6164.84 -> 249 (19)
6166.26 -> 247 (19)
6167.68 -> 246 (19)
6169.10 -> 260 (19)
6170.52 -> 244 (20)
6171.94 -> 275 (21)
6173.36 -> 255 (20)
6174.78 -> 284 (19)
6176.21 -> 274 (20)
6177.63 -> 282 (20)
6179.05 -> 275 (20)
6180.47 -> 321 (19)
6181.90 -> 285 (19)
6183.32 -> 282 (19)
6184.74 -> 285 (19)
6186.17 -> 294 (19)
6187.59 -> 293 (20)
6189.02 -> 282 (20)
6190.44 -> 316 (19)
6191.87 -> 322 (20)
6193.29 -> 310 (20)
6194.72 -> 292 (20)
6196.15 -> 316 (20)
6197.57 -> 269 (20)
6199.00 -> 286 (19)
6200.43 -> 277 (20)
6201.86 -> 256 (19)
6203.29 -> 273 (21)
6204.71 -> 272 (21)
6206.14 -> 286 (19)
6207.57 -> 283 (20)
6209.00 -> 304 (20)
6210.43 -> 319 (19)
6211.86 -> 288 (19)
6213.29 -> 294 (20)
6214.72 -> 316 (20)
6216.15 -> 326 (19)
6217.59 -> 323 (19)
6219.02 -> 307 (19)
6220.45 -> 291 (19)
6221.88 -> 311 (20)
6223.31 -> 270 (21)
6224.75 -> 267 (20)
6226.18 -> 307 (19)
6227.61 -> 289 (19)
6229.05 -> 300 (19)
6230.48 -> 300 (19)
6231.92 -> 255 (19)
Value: 6128.04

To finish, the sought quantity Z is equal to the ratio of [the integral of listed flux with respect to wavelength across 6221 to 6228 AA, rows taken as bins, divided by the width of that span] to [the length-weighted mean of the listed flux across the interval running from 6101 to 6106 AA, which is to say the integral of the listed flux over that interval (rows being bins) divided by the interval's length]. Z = 1.07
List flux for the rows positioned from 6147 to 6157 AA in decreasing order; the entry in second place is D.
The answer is 319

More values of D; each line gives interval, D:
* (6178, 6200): 321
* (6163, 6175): 275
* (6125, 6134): 311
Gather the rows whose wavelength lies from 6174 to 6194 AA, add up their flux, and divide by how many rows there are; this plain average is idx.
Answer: 293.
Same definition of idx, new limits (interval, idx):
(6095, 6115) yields 267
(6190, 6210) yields 290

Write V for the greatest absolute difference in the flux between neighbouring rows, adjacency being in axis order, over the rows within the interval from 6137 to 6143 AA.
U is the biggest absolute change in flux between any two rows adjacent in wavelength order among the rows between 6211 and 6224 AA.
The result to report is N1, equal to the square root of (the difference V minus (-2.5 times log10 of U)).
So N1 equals 6.86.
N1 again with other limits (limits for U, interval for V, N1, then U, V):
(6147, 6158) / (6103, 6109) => 6.21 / 66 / 34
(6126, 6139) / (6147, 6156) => 8.38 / 49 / 66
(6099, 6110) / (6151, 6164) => 6.39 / 36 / 37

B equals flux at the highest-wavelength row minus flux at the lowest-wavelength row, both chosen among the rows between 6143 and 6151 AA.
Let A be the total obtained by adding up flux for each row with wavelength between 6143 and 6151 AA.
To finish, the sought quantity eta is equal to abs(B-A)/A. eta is 1.01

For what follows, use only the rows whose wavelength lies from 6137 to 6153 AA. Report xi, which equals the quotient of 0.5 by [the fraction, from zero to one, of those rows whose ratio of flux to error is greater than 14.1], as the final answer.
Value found 1.4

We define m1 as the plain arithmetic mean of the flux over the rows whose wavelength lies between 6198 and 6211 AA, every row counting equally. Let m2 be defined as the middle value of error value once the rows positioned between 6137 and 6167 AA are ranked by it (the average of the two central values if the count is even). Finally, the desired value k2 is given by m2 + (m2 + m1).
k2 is 324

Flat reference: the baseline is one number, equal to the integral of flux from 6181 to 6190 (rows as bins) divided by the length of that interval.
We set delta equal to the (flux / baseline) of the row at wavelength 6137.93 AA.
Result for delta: 1.06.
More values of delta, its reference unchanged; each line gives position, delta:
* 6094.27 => 0.83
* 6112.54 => 0.87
